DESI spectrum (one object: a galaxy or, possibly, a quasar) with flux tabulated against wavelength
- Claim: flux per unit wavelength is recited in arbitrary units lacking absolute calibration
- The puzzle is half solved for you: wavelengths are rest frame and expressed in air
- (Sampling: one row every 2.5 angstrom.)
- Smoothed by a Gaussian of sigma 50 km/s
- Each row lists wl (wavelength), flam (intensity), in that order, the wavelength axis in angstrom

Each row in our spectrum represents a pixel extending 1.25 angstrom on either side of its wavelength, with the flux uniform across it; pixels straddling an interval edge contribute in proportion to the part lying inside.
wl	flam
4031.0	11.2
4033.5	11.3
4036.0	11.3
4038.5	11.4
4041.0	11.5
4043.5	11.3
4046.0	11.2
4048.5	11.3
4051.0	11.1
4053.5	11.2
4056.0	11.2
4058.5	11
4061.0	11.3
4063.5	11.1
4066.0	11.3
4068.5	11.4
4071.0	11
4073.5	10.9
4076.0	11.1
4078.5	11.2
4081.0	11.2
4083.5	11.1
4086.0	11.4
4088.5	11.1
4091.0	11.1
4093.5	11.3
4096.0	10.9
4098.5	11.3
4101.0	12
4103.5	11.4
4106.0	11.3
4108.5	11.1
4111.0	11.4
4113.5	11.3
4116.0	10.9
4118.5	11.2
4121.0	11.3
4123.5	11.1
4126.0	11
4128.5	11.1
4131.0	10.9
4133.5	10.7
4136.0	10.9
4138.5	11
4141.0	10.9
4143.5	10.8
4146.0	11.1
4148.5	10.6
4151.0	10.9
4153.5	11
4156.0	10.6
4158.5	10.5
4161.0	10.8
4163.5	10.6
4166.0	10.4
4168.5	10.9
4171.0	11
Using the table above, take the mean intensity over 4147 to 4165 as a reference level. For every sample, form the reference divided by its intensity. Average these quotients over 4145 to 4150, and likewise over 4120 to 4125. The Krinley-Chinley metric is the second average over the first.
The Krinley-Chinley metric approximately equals 0.97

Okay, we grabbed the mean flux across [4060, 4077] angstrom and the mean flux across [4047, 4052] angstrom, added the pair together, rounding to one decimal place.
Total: 22.4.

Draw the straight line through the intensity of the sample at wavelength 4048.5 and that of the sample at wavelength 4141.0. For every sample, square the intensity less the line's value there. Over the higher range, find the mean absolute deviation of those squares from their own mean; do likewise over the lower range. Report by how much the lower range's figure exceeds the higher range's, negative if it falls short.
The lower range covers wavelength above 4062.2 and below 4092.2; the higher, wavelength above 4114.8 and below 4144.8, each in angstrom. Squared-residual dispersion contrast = 0.002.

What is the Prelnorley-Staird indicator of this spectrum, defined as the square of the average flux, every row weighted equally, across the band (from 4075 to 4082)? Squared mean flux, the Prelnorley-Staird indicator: 125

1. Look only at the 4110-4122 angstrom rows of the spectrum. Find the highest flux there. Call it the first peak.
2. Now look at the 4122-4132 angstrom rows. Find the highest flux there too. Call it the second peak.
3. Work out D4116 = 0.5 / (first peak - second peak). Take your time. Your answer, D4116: 1.7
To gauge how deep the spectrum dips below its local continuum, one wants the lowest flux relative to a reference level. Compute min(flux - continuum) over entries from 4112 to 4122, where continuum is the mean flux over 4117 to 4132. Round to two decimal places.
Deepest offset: -0.20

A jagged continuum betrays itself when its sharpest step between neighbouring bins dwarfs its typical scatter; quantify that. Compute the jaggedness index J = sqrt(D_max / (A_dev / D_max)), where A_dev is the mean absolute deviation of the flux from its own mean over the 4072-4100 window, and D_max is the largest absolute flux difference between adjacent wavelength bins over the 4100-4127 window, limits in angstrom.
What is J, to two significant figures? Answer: 1.7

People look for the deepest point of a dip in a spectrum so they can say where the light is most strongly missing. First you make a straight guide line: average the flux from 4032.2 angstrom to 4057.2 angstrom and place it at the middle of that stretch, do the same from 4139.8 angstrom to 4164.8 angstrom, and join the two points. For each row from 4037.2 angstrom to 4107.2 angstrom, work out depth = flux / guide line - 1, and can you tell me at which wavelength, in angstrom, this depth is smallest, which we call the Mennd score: 4073.5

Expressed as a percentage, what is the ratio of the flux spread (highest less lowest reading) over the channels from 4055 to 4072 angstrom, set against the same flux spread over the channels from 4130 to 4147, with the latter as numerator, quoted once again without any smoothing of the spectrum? 100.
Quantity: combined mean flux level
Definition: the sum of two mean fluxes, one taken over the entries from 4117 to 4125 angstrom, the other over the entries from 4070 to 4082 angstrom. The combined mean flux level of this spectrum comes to 22.3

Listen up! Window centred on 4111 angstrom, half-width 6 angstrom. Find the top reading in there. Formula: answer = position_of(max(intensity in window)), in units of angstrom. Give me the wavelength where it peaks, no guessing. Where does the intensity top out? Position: 4111.0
